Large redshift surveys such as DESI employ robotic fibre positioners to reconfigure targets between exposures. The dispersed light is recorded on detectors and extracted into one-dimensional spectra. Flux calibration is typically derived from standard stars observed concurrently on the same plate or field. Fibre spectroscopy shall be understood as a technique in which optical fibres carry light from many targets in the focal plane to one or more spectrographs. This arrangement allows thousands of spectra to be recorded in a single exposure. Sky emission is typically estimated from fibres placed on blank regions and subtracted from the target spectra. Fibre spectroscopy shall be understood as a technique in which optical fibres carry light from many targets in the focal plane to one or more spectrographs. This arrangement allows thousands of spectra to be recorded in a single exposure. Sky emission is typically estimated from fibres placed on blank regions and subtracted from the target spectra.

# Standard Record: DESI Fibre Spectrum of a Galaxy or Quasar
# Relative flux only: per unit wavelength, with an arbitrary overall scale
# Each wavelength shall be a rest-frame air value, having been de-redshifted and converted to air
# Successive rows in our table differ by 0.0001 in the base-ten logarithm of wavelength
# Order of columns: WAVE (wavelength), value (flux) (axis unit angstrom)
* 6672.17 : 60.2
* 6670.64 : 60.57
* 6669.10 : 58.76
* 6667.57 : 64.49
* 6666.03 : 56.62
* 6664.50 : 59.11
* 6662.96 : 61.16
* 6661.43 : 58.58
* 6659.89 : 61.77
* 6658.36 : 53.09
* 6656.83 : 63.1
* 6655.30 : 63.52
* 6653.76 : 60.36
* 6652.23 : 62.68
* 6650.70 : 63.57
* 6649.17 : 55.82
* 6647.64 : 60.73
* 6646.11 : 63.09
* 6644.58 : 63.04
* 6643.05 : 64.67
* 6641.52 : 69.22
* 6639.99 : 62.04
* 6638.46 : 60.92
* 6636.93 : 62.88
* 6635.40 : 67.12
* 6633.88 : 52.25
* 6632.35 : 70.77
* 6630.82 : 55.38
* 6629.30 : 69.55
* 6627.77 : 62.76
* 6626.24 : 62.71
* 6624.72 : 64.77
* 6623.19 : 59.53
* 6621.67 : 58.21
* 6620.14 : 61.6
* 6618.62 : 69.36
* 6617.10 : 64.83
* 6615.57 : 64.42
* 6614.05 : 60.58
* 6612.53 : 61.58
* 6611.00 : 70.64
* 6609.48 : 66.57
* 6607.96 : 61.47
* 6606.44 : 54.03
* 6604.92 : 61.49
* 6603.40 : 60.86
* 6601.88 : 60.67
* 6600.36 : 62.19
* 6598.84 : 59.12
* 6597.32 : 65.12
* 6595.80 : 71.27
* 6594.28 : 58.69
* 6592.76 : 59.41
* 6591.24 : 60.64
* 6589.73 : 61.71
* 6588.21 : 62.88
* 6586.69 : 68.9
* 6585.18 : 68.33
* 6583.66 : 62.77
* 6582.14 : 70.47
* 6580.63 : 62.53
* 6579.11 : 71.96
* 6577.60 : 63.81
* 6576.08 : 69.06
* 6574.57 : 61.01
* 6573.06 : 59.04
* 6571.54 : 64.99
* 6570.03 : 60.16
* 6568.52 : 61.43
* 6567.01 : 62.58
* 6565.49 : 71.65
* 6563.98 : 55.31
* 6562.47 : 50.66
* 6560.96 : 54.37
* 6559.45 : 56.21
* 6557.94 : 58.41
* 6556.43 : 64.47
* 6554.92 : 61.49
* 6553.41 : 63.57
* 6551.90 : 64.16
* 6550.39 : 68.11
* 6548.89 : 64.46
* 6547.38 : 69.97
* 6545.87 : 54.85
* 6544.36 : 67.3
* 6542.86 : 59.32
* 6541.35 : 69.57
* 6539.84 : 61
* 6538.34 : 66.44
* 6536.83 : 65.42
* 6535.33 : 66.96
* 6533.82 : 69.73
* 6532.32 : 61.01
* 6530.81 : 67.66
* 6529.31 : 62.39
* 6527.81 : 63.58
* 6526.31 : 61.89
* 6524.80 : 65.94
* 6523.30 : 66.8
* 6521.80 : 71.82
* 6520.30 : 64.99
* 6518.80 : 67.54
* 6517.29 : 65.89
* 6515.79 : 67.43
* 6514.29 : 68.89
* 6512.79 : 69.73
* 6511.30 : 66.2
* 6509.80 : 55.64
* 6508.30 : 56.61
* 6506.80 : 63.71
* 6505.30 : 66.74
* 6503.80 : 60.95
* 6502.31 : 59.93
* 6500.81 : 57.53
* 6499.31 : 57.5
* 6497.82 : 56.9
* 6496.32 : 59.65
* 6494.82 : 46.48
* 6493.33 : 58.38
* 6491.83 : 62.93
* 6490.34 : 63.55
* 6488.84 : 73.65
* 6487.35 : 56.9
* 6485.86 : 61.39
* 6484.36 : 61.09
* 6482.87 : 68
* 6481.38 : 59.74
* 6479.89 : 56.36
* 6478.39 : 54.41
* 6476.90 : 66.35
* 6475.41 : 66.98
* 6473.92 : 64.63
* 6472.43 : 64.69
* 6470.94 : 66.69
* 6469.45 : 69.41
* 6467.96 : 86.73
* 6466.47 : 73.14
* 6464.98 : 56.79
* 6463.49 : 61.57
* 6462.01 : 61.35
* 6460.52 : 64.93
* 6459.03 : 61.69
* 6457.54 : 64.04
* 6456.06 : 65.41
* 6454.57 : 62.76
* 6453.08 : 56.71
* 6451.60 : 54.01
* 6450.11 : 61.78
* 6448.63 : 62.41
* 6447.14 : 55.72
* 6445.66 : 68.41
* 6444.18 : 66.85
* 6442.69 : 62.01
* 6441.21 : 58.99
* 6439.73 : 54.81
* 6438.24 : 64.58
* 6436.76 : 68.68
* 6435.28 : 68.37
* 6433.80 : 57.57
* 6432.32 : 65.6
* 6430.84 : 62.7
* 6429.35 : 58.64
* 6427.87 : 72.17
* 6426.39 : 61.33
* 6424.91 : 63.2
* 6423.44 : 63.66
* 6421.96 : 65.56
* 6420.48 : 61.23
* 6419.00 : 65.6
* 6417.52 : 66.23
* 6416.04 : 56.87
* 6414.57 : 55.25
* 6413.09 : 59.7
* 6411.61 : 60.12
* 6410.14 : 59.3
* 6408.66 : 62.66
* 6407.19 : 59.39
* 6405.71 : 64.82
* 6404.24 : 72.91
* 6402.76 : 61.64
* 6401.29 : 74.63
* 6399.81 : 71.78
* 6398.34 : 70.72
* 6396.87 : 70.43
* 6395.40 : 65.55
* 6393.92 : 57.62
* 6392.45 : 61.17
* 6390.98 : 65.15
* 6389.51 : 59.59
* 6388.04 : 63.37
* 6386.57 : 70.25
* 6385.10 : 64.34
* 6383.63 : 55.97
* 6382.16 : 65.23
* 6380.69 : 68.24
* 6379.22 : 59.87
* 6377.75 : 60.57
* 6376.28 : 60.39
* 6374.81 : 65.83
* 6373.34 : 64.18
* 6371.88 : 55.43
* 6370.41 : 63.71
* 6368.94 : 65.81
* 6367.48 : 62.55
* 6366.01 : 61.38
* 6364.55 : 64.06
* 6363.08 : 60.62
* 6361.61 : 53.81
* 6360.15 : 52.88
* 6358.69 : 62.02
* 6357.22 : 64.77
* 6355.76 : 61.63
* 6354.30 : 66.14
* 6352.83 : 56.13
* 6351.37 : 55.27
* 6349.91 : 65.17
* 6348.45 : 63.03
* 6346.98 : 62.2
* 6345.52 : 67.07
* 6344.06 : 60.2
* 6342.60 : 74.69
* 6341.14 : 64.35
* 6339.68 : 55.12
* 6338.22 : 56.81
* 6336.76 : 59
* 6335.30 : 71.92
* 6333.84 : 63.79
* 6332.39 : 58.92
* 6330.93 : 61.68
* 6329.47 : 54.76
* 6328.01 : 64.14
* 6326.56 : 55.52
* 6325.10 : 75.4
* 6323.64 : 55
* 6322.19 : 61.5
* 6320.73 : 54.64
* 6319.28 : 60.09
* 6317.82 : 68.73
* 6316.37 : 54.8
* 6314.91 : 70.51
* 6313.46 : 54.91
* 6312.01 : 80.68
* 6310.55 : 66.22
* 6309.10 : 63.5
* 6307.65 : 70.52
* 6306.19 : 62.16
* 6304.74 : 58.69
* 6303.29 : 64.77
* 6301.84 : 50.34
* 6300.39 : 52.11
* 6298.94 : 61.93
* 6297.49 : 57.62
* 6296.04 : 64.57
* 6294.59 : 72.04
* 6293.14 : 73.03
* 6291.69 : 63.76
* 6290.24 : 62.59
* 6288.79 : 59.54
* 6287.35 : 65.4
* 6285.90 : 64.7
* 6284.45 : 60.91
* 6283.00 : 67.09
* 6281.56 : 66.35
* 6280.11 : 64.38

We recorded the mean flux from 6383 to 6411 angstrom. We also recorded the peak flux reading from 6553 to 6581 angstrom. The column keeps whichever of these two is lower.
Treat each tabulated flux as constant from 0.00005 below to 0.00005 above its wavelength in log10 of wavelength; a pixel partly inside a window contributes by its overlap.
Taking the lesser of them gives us 64.8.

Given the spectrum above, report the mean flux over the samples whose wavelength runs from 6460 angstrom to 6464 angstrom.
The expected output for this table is 62.6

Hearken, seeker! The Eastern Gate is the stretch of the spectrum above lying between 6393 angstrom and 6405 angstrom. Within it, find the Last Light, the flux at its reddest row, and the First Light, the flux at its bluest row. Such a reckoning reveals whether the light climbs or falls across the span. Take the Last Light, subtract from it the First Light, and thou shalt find 15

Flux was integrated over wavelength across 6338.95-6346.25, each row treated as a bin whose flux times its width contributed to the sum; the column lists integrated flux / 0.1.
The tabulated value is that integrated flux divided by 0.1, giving 4694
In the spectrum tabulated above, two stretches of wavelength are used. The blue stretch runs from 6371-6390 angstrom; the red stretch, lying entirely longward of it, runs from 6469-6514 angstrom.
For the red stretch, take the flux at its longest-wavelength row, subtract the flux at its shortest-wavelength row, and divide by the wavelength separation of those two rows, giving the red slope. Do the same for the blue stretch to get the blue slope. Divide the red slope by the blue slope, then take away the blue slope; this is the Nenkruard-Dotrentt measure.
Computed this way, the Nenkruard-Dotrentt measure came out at -0.2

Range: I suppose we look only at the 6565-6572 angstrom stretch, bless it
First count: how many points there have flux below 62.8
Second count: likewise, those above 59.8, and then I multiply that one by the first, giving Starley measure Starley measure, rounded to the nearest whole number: 15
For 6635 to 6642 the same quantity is 10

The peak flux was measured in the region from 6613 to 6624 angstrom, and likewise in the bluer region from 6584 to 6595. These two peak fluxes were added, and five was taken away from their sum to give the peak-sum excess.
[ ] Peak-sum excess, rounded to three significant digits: 133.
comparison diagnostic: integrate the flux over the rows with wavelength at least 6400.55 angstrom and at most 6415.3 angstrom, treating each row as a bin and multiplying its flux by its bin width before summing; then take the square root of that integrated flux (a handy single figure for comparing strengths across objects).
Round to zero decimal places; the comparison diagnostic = 30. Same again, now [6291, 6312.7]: 37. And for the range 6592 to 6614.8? 38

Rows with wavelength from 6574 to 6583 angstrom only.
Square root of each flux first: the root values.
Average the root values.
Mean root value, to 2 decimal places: 8.15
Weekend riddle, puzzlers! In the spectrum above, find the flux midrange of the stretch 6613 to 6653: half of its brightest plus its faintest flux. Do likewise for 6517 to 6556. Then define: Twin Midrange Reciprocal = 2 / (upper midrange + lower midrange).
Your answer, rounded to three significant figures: 0.0160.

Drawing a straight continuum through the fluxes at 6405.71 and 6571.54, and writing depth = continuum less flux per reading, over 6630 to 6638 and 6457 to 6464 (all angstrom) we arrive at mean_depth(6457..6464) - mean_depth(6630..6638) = -1.2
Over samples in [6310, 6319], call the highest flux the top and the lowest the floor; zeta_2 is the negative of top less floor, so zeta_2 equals -25.9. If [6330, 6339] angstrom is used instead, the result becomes -15.1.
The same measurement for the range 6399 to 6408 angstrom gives -15.2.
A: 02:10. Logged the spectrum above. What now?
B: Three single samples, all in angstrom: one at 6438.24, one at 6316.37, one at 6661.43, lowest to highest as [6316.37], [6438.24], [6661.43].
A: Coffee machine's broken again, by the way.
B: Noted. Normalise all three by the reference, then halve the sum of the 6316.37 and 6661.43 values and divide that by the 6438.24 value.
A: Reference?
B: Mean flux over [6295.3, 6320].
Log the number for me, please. 0.88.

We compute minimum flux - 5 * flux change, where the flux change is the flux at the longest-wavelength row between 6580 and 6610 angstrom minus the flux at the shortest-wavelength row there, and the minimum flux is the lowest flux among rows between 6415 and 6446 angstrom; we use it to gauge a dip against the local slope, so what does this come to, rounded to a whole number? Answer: 35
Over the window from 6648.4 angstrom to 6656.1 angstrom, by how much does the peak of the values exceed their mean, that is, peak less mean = 2.4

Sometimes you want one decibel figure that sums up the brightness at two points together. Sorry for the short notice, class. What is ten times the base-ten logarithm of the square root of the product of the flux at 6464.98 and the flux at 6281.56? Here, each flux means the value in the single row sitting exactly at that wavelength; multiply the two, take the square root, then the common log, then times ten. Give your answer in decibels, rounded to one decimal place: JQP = 17.9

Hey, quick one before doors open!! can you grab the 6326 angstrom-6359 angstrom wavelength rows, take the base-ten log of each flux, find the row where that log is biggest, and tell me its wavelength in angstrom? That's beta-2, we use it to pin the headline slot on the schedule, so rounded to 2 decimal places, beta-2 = 6342.60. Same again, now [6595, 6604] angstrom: 6595.80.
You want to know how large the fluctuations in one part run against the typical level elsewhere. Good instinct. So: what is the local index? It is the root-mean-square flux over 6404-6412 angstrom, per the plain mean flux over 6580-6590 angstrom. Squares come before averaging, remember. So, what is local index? 0.97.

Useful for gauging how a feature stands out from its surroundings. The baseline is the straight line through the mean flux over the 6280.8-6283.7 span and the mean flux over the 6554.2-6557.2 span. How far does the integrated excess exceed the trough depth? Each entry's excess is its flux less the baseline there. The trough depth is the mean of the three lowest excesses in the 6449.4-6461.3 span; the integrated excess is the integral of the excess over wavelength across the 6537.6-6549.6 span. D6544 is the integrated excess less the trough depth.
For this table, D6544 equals 19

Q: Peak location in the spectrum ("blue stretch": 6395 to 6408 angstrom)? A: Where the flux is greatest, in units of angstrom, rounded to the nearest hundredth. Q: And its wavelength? 6401.29 angstrom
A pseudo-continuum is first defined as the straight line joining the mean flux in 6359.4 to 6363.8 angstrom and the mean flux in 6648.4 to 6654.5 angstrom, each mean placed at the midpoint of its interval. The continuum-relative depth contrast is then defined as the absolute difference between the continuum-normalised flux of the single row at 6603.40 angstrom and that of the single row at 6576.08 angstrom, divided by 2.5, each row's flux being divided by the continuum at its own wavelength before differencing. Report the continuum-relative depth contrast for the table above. 0.058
